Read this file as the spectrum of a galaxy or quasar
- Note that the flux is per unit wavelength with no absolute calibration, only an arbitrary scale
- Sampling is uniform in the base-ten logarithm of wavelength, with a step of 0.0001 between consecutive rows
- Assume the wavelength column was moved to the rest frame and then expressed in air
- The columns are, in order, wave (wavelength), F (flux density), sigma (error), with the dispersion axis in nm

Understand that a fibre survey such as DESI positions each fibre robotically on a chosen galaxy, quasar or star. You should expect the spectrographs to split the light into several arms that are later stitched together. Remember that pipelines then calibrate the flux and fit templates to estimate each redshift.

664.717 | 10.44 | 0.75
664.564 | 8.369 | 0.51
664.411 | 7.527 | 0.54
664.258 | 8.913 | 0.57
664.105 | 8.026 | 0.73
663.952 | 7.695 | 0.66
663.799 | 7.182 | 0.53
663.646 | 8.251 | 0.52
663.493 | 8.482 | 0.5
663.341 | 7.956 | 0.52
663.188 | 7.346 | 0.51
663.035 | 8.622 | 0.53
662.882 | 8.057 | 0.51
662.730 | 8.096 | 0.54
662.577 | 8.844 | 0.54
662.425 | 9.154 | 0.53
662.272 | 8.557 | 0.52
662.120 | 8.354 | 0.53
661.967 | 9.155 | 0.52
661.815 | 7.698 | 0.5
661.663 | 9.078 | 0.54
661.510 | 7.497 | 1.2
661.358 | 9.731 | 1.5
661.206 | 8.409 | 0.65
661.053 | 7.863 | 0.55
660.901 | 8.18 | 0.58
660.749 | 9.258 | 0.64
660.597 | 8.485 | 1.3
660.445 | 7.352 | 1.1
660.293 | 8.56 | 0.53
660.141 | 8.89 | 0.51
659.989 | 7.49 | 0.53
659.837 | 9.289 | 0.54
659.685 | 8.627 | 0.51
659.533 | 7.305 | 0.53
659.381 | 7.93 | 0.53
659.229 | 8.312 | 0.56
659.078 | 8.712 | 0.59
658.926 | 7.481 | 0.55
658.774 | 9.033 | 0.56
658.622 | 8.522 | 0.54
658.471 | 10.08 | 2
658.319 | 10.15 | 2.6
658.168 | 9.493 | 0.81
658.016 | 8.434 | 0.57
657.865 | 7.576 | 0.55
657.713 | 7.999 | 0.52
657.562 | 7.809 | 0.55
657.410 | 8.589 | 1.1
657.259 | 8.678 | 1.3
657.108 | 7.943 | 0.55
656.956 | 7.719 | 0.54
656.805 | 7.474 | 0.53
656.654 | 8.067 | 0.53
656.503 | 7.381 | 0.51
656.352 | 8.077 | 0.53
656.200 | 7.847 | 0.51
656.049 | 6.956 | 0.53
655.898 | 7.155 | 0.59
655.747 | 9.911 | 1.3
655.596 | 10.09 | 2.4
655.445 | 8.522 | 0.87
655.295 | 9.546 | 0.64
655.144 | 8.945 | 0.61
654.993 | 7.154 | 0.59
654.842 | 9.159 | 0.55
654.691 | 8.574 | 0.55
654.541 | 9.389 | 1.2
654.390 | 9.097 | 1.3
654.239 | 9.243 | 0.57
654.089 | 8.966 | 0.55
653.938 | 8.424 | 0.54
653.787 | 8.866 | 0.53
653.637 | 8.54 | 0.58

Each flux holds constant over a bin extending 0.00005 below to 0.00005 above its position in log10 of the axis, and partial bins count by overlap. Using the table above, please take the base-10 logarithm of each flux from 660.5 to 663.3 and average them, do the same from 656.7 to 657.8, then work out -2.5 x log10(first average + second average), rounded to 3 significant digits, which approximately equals -0.656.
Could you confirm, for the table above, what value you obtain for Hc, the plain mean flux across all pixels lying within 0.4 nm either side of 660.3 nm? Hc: 8.2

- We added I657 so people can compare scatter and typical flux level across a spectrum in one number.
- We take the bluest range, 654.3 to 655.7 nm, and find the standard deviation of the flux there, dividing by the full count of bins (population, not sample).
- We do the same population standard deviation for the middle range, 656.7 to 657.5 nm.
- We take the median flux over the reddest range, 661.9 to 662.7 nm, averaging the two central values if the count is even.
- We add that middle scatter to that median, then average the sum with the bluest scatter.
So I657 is 5.0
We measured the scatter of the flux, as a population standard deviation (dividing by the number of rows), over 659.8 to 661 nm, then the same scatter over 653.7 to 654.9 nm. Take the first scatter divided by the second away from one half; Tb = -1.71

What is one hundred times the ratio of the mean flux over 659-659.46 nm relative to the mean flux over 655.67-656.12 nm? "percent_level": 104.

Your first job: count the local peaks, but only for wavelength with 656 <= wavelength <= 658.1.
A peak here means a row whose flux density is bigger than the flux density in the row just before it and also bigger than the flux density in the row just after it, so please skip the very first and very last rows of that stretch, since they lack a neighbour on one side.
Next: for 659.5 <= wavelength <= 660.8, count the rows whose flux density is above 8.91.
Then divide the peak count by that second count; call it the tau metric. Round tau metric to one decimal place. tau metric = 2.0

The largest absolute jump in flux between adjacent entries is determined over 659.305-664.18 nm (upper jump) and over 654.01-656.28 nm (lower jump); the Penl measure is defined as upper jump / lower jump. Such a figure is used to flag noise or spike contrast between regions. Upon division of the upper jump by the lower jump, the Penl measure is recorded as 0.81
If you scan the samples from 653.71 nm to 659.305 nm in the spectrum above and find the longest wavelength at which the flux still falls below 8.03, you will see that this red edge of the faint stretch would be 658.926 nm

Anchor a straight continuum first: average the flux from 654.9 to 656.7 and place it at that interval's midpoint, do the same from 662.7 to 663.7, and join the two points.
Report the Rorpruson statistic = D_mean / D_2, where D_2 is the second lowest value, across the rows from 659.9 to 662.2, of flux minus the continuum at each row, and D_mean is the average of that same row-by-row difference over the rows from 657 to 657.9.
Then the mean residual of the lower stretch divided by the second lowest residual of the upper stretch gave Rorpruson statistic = 0.23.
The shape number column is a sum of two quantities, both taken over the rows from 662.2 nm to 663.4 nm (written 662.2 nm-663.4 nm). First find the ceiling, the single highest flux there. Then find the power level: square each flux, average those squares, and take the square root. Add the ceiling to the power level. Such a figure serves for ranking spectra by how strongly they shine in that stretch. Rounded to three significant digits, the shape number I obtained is 17.5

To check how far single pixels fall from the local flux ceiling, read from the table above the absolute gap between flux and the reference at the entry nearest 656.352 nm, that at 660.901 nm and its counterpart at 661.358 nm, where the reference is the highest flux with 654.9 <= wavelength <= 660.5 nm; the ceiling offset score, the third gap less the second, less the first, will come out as -3.6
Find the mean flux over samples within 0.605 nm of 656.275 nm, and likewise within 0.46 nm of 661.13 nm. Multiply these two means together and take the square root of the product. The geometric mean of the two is 8.17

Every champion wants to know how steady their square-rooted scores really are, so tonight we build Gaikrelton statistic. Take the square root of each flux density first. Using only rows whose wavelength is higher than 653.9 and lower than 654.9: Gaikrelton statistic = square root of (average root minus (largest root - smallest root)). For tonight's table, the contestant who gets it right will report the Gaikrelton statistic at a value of 1.68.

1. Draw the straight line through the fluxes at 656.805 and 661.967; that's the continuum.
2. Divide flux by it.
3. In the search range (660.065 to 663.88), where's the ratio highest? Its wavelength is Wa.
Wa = 661.358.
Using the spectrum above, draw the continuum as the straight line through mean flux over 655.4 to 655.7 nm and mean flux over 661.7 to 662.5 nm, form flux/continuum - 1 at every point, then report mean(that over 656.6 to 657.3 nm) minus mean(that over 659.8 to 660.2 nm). -0.10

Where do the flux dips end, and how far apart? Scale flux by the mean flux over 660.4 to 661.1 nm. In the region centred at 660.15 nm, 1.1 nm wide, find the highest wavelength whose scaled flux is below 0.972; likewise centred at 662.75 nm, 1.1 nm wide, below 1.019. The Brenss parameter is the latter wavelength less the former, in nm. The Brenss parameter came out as 2.74 nm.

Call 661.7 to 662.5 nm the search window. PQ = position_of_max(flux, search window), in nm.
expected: 661.967 nm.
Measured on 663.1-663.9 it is 663.493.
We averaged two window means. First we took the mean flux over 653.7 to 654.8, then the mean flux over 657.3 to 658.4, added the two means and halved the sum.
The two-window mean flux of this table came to 8.76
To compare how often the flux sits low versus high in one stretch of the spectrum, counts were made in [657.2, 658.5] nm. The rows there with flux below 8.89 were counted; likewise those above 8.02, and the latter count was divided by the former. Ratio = 1.00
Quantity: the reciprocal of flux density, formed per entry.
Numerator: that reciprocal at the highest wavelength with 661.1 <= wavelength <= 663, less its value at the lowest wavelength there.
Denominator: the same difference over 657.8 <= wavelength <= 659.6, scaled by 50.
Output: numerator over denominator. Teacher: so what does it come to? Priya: 0.021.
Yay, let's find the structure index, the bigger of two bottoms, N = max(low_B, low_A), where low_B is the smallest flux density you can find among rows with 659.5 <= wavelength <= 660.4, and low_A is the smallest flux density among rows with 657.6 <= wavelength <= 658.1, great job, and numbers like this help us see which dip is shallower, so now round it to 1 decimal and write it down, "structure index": 7.6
